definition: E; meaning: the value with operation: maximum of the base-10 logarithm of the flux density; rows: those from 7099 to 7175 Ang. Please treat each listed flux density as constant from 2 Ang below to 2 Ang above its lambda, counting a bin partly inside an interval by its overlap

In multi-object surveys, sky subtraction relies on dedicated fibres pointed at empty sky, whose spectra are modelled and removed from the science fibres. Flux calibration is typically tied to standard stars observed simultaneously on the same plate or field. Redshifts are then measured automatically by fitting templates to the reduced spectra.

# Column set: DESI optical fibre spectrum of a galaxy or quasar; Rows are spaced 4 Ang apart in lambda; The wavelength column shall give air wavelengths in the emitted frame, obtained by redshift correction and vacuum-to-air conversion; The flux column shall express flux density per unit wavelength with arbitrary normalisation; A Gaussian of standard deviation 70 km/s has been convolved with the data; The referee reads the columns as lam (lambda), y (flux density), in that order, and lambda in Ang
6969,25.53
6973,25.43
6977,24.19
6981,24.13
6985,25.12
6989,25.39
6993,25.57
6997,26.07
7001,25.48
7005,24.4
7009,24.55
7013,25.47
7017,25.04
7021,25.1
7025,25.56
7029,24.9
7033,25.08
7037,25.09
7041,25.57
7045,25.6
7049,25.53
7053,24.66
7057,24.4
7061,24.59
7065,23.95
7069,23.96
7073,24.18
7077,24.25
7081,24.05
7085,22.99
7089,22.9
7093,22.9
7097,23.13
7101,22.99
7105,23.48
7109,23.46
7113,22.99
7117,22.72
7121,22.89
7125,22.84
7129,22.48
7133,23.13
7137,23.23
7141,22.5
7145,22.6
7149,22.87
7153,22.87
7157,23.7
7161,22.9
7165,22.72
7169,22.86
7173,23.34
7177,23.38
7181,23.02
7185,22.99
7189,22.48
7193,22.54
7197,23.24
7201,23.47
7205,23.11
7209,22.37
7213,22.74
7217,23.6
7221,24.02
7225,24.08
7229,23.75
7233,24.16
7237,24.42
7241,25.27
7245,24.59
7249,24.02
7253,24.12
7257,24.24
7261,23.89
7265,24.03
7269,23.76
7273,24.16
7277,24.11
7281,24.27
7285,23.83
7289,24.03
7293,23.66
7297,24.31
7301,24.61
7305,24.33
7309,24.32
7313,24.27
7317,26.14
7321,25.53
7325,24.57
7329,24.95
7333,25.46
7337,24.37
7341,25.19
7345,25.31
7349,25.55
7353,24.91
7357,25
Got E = 1.37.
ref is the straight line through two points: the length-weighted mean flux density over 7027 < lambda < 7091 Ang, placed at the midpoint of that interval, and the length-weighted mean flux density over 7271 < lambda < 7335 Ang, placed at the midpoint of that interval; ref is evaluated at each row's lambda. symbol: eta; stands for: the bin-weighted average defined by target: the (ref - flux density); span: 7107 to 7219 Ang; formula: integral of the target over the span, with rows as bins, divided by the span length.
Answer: 1.54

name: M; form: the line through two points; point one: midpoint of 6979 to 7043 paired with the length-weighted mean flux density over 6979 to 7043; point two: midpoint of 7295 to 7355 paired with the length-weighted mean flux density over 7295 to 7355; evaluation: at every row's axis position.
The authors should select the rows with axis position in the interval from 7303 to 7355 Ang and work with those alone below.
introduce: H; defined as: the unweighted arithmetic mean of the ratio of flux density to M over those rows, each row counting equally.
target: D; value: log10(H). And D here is 0.001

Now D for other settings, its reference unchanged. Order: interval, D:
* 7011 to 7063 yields 0.000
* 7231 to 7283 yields -0.013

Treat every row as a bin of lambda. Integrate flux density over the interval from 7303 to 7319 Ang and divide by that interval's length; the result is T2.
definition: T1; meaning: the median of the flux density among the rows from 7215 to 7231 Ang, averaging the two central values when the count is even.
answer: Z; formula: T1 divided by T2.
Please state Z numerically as 0.96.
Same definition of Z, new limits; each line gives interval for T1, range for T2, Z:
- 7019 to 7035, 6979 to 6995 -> 1.00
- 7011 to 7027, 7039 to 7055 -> 1.00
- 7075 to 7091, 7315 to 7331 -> 0.93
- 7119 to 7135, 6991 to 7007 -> 0.90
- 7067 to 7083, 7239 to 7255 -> 0.98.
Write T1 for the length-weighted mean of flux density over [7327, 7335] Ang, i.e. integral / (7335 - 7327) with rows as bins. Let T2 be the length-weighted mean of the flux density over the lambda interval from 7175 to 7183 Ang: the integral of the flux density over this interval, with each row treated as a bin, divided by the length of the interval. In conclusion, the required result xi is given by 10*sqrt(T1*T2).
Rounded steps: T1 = 25.2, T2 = 23.2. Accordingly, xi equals 242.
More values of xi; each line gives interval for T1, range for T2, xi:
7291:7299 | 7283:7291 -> 240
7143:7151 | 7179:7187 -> 229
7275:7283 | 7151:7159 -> 237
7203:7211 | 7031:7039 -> 239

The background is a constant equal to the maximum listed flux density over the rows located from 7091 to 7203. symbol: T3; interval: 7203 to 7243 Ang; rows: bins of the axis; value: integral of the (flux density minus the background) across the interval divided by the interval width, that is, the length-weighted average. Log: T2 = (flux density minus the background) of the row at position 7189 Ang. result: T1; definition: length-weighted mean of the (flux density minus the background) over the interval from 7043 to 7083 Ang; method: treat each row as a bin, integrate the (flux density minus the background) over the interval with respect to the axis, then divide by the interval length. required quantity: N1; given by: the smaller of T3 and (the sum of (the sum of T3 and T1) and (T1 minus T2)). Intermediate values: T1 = 0.8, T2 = -1.2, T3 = 0.1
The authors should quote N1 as 0.1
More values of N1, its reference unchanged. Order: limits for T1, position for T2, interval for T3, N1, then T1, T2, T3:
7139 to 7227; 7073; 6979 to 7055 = -0.3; -0.6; 0.5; 1.5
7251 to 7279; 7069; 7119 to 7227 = -0.7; 0.3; 0.3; -0.7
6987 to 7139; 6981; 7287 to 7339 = 1.0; 0.5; 0.4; 1.0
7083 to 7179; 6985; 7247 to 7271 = -2.5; -0.7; 1.4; 0.3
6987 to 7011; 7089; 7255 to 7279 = 0.3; 1.5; -0.8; 0.3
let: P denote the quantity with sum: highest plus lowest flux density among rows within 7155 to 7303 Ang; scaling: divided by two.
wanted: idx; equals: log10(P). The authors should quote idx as 1.38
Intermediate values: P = 23.8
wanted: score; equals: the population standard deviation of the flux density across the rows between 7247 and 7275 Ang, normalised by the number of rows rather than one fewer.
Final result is 0.15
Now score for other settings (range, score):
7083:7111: 0.23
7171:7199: 0.34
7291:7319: 0.71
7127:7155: 0.28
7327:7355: 0.37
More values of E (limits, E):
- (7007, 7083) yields 1.41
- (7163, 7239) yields 1.39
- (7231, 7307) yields 1.40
